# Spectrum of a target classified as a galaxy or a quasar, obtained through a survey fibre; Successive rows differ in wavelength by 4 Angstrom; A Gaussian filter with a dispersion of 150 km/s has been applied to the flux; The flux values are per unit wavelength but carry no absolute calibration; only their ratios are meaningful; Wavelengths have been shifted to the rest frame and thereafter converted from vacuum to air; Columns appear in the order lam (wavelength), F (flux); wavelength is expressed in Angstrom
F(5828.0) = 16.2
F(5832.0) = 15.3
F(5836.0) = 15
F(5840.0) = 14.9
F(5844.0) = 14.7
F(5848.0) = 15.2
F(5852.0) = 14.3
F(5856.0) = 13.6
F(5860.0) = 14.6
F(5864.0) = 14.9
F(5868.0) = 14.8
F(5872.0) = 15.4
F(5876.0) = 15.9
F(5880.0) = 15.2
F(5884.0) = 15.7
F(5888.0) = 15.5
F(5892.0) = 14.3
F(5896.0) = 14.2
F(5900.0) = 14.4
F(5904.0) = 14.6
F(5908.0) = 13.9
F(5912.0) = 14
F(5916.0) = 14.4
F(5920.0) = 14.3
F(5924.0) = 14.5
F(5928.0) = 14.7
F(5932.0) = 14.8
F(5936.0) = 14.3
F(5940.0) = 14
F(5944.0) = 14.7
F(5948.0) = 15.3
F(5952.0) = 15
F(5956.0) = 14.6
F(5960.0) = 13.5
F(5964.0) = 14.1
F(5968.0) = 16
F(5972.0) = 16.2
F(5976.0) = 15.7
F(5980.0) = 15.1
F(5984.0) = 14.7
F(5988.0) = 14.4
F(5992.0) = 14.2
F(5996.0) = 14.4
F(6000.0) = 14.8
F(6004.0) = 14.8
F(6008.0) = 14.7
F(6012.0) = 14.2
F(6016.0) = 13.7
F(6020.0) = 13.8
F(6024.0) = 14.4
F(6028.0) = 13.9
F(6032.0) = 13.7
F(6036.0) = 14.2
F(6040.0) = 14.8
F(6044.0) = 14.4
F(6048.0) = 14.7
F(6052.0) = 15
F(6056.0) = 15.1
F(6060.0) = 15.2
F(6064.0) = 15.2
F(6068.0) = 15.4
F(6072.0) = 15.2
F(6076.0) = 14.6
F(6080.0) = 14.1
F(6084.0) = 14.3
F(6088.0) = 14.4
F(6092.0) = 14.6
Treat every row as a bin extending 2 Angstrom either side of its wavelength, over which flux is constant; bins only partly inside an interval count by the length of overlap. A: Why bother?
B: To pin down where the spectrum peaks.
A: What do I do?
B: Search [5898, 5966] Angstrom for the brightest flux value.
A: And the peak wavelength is 5948.0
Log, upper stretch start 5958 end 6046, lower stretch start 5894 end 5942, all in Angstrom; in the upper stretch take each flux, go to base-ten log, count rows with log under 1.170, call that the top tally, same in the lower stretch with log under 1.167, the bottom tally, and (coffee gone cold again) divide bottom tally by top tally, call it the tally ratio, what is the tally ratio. 0.7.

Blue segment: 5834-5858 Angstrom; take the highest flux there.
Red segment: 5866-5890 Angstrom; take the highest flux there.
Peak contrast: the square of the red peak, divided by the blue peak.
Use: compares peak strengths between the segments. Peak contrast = 16.6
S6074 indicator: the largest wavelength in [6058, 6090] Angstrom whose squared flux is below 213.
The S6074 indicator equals 6088.0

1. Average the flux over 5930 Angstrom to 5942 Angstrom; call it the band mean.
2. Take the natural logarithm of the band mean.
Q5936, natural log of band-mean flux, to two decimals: 2.66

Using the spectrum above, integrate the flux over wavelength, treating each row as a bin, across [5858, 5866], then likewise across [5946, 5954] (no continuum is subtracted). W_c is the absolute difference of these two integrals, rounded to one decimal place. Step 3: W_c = 3.2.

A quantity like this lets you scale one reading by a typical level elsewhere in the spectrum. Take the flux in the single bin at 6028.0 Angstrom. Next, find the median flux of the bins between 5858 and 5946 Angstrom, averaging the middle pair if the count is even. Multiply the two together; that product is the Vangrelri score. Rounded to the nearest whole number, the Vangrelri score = 203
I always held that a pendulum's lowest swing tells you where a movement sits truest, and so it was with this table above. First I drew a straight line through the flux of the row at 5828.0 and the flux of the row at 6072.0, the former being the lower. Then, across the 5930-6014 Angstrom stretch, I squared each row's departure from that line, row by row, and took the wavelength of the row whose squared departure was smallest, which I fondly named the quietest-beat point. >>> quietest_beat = 5976.0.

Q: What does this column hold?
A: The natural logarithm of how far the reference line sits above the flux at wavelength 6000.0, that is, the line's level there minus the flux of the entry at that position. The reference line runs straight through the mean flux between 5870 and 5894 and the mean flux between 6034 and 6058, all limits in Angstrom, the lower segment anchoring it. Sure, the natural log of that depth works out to -2.6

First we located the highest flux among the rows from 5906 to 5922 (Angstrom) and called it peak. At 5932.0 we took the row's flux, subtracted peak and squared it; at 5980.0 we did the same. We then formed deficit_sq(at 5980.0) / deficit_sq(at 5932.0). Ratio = 3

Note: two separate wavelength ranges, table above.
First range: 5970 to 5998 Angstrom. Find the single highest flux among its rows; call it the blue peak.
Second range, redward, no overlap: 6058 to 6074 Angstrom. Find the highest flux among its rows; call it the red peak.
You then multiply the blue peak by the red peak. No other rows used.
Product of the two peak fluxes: 249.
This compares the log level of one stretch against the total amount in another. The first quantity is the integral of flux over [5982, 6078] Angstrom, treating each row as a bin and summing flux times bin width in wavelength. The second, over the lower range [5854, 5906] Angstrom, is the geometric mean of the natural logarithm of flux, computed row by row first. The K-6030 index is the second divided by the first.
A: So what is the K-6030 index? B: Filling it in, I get 0.0019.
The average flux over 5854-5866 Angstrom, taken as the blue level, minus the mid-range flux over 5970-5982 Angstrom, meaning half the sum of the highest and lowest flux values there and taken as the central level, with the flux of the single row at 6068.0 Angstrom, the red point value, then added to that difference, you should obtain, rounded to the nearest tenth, 14.1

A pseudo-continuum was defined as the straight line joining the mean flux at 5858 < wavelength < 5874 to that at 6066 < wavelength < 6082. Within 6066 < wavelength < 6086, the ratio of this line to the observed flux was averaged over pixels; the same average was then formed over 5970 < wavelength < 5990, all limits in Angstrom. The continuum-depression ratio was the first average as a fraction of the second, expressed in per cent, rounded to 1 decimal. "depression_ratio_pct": 103.0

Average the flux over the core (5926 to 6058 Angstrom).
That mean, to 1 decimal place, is 14.6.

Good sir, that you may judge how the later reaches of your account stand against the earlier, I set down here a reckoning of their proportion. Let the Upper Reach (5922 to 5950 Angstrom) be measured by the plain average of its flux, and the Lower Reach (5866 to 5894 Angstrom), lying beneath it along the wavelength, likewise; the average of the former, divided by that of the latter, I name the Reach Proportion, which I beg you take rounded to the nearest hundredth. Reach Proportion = 0.96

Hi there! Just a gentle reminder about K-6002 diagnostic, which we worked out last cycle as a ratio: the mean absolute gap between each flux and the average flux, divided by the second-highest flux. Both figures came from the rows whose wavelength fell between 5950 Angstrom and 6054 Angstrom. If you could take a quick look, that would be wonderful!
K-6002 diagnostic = 0.032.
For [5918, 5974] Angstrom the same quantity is 0.033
